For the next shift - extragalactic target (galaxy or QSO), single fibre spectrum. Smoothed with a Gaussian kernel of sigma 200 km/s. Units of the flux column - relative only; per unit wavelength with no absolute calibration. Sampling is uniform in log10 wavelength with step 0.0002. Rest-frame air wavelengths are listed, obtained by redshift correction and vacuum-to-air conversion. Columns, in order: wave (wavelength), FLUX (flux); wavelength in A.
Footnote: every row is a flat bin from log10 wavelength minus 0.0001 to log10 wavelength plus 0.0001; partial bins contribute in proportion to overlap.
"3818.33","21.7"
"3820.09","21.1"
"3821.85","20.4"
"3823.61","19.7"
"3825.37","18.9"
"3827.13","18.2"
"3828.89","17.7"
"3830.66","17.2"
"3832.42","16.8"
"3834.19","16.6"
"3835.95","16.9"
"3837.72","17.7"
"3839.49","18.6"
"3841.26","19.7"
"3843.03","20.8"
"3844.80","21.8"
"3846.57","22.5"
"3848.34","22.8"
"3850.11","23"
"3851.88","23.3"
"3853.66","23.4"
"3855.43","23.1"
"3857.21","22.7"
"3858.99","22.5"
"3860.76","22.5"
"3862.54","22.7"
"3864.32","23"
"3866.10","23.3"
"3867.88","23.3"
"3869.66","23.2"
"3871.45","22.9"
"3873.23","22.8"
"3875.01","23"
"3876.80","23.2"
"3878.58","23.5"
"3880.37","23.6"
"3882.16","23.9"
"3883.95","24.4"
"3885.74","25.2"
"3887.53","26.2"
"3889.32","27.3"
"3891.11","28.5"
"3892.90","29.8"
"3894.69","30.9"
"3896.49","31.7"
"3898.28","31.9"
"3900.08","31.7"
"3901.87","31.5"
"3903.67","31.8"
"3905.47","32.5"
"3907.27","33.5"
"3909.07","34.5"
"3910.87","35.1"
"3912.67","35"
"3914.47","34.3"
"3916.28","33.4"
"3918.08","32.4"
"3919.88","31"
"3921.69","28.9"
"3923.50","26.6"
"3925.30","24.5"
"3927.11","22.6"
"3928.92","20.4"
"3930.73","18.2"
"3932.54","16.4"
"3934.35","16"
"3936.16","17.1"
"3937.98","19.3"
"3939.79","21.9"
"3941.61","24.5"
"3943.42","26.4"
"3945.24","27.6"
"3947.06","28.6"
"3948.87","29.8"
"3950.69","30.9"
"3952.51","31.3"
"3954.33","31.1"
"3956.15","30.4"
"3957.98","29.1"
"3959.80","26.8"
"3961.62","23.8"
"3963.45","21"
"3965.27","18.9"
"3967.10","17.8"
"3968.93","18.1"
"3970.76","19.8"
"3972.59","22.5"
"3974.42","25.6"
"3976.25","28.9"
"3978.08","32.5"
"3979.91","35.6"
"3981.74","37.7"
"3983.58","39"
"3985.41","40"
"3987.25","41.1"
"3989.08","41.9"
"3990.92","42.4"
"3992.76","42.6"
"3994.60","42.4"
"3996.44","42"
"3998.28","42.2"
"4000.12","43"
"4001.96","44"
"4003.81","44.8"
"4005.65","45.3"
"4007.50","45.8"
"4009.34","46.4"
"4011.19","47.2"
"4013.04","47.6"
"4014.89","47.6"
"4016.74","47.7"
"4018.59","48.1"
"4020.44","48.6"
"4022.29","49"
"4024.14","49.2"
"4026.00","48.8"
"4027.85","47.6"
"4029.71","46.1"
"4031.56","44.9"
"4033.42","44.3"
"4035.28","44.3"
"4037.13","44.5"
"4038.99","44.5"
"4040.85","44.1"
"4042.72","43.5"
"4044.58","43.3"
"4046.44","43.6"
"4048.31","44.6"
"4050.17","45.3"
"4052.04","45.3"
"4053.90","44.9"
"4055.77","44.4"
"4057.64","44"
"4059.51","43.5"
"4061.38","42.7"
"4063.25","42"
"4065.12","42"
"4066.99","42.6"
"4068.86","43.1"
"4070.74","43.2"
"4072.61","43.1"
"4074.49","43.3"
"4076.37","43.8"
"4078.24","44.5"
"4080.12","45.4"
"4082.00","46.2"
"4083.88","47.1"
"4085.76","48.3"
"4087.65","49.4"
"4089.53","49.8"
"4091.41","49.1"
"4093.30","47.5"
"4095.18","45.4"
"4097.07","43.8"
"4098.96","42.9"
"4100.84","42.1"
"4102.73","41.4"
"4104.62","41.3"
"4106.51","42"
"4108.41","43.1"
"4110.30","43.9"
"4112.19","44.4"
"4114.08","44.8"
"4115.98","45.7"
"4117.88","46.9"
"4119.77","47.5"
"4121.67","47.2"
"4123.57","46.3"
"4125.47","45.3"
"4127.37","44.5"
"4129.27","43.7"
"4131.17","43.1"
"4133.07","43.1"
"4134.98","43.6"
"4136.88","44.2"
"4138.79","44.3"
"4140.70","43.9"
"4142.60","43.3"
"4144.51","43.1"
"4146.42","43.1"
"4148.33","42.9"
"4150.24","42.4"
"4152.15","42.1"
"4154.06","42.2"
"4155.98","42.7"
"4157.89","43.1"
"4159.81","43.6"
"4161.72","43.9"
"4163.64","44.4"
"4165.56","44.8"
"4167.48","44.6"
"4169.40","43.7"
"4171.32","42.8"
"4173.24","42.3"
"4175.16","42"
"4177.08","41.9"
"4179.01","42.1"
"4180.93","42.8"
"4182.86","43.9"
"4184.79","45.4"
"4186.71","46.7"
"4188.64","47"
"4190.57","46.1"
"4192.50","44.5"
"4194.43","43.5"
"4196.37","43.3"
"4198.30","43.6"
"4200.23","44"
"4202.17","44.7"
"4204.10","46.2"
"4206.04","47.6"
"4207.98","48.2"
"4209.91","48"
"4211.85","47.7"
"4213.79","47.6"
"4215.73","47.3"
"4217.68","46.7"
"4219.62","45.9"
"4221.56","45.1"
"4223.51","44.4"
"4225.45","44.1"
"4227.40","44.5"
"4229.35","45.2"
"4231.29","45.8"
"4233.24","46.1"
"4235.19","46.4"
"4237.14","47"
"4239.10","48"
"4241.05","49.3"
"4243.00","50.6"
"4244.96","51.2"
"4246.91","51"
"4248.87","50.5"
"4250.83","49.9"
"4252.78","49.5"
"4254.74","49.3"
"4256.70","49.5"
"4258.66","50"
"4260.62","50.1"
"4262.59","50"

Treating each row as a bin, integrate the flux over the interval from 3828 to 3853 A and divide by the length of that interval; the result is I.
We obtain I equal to 20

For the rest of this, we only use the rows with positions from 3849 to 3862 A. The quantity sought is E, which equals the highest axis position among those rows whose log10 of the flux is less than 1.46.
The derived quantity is 3860.76 A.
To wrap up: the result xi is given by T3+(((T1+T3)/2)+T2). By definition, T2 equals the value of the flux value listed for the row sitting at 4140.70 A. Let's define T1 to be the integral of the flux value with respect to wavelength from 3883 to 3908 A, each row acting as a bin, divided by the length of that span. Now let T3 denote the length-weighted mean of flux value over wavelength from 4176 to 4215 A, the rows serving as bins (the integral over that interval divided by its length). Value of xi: 127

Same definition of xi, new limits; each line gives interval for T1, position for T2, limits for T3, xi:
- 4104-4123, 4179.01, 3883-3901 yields 108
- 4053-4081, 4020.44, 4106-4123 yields 138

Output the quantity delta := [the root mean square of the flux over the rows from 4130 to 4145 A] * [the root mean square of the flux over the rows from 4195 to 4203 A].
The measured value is 1913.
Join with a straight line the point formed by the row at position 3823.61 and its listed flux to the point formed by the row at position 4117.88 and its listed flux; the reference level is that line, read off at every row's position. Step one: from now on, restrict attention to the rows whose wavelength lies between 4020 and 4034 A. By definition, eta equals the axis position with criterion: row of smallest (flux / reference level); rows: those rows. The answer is 4033.42 A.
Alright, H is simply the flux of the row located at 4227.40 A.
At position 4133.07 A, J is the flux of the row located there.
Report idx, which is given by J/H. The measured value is 0.97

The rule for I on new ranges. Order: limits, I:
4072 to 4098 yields 46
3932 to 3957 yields 25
